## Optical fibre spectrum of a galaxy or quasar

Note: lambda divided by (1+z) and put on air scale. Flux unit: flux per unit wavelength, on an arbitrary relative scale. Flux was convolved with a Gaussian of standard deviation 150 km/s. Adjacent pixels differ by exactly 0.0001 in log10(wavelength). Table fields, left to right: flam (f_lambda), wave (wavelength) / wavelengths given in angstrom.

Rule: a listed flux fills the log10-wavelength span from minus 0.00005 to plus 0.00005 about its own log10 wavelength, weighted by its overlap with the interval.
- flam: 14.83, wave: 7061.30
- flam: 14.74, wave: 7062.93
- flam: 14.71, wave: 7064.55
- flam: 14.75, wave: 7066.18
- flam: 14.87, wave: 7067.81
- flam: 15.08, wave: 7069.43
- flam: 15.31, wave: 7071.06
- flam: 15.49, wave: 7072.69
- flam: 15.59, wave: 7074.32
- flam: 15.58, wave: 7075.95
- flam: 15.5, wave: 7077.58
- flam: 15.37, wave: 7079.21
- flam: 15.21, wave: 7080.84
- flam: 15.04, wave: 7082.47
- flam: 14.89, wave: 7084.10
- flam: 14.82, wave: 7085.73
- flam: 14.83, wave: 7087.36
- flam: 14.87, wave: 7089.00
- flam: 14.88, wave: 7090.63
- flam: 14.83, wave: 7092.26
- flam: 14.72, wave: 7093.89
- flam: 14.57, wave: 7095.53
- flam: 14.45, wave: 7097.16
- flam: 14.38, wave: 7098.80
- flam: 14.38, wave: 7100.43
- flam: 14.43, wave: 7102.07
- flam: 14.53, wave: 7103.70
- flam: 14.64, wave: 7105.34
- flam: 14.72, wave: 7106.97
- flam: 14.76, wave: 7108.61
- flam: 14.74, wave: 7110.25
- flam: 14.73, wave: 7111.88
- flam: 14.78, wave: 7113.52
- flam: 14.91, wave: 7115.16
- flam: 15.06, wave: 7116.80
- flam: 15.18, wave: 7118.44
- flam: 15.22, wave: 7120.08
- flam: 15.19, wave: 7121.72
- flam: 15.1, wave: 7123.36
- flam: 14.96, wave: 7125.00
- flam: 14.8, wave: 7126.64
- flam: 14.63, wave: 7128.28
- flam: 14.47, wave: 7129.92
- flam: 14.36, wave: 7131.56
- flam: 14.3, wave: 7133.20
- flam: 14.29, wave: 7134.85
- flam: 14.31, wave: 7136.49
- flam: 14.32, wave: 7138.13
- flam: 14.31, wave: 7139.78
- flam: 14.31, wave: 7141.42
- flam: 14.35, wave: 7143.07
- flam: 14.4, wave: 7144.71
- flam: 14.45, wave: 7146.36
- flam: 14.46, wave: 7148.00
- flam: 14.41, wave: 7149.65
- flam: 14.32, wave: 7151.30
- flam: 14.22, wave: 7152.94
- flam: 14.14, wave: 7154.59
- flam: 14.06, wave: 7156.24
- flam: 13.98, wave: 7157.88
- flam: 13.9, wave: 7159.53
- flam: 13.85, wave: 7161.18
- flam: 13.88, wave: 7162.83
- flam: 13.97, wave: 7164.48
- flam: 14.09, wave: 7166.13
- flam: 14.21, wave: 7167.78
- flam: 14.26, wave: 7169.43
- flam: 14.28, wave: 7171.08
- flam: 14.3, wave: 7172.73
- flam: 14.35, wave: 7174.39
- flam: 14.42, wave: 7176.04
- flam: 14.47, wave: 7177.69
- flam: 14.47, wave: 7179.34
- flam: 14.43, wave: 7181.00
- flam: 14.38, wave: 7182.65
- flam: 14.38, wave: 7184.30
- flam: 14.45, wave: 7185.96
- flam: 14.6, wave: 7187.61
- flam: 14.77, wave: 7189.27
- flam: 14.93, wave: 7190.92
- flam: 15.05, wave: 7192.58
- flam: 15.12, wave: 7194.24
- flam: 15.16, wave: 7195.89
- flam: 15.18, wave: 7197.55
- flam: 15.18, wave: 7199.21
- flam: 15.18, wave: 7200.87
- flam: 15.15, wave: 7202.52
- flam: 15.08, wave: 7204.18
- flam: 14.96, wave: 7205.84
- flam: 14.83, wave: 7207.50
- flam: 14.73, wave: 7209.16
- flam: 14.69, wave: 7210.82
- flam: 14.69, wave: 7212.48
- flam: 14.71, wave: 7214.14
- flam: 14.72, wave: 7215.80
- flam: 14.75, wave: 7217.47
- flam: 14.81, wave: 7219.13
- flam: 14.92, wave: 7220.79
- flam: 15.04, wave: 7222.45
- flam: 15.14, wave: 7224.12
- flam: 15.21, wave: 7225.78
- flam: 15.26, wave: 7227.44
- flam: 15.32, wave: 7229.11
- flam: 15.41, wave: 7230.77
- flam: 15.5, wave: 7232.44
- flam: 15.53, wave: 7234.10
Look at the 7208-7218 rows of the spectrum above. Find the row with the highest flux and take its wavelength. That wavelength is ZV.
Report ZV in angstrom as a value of 7217.47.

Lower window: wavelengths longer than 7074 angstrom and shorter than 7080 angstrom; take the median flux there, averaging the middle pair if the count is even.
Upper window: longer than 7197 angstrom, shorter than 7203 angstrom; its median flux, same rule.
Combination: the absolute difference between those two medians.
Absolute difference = 0.36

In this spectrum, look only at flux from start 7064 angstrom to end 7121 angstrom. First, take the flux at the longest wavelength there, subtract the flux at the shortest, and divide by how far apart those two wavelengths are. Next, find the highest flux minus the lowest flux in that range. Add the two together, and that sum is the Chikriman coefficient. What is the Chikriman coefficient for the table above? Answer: 1.2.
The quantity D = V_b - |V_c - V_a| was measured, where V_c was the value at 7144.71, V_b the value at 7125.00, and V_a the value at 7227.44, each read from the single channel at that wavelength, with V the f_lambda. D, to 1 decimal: 14.1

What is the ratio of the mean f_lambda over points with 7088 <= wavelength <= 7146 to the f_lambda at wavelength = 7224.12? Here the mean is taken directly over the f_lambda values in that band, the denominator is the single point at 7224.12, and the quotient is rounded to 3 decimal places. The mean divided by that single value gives 0.968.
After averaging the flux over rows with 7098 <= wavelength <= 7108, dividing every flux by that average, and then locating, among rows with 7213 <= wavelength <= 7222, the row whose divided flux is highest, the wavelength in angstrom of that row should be 7220.79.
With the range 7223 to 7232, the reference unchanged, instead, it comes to 7230.77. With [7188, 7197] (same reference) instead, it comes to 7195.89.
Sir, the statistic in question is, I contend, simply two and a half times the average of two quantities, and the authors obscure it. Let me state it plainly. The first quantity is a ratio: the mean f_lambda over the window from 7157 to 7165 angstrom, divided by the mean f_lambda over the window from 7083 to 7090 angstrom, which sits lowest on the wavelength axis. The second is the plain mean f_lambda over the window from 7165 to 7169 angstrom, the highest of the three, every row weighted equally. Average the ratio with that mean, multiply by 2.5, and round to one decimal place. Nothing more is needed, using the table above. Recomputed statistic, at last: 18.9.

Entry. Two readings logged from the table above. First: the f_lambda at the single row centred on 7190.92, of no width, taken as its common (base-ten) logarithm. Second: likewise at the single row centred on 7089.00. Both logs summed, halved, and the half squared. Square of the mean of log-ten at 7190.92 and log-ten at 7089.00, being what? 1.376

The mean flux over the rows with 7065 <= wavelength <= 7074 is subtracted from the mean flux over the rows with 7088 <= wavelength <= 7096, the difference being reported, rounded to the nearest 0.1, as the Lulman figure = -0.3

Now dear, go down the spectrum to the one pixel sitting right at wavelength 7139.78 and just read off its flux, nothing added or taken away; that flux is 14.31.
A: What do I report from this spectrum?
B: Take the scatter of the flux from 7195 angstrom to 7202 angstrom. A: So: 0.01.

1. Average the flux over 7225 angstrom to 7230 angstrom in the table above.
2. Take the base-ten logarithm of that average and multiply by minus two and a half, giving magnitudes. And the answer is -2.96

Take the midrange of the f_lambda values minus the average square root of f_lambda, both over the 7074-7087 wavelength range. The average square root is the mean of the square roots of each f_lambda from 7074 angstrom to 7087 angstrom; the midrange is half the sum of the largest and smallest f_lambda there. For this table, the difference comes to 11.3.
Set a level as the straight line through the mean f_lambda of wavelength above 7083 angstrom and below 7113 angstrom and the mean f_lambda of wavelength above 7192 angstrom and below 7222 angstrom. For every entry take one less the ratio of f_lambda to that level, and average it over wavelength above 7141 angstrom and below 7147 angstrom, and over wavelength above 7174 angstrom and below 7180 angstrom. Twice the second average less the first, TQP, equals 0.031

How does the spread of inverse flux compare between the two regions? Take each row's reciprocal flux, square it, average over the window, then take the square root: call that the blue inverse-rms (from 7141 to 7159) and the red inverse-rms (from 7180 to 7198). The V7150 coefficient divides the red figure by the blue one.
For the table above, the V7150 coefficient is 0.97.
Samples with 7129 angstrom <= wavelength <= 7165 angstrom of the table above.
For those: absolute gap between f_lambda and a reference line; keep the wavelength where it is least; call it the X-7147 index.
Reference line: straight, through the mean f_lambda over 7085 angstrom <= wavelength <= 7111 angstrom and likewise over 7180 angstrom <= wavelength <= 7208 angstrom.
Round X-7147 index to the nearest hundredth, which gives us 7129.92 angstrom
